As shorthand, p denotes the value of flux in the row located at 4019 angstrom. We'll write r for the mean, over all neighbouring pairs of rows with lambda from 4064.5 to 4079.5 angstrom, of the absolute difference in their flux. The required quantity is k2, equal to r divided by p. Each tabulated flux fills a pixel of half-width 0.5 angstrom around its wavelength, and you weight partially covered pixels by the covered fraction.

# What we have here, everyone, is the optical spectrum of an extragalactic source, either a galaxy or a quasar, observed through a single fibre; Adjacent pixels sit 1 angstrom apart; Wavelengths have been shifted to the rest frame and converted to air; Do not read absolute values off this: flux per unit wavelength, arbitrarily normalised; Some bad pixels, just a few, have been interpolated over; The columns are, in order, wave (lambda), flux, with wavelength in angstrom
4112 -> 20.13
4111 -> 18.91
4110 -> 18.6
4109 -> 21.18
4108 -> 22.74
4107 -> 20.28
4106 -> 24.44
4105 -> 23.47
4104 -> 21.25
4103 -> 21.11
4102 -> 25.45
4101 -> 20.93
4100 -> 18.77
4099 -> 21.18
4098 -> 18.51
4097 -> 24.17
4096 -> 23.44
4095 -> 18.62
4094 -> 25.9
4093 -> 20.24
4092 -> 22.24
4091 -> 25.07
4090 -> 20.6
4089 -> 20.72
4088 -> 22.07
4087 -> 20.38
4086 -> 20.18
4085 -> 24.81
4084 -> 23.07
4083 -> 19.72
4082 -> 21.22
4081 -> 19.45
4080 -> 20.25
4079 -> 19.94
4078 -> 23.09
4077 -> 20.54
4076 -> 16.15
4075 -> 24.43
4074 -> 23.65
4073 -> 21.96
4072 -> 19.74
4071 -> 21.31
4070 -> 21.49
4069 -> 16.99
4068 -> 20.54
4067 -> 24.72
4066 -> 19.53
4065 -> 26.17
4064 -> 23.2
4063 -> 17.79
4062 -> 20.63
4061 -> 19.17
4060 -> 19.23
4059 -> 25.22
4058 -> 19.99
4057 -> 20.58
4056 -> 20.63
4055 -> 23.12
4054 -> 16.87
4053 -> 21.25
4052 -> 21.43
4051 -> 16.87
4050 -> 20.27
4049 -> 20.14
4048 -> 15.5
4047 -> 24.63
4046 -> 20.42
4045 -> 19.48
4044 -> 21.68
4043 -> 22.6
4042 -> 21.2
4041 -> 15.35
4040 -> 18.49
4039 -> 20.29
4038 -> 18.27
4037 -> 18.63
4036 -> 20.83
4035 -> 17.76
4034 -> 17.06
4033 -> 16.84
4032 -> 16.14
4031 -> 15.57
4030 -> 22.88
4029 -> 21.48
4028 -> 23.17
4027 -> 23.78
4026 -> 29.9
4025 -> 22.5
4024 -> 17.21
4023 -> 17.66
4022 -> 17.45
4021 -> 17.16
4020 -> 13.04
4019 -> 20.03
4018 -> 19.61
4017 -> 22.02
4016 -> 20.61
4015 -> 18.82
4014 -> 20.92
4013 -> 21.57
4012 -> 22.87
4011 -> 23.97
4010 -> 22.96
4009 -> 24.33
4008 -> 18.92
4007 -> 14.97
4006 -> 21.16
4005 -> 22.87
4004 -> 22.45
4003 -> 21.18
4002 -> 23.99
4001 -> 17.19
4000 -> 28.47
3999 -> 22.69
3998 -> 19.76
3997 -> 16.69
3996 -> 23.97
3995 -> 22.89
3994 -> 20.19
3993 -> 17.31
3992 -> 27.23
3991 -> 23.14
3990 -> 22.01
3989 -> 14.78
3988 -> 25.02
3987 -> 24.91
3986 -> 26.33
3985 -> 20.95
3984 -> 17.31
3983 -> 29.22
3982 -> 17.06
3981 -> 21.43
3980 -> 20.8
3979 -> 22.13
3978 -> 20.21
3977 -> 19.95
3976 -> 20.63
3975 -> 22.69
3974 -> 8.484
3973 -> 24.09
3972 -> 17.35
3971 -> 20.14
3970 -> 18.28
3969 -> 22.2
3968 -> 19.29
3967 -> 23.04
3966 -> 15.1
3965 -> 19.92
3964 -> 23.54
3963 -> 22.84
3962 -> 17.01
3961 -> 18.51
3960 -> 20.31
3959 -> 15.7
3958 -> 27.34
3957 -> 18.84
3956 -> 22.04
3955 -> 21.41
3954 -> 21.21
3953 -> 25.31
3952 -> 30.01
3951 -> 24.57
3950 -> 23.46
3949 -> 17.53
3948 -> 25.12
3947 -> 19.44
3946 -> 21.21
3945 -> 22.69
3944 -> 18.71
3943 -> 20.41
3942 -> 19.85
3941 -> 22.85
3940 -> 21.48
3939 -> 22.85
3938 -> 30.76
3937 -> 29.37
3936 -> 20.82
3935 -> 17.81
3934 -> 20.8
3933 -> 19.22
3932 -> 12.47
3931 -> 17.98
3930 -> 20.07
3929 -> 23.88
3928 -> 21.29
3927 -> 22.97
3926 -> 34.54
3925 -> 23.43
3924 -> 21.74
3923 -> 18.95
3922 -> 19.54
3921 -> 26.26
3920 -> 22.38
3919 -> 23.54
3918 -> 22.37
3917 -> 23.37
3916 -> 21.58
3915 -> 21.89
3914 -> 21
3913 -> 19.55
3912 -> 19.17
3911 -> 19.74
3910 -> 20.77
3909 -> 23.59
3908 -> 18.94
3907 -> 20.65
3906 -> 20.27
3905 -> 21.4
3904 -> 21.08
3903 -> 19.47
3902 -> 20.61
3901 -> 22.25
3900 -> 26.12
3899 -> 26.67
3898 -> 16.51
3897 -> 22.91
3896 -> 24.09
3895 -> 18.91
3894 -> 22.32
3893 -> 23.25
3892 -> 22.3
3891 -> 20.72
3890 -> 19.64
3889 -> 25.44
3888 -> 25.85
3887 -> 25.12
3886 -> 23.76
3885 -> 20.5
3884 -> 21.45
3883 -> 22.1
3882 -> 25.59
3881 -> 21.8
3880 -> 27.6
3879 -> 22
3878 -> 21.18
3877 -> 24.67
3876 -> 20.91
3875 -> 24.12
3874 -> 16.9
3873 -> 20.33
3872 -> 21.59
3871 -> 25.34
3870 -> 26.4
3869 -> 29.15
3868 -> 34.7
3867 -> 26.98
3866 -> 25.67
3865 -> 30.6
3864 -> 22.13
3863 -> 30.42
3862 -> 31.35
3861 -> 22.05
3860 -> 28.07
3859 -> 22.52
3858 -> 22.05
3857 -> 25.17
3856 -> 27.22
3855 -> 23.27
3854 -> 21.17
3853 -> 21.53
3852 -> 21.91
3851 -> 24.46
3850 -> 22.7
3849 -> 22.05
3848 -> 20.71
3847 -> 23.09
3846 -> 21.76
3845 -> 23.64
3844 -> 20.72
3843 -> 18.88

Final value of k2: 0.17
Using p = 20.03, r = 3.49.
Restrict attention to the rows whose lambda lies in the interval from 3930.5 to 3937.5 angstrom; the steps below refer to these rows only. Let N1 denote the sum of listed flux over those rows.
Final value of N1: 138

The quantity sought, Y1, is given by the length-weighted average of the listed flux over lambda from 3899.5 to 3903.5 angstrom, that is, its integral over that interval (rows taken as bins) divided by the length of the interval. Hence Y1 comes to 22.1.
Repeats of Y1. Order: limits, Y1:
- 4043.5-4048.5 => 20.3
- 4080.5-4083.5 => 20.1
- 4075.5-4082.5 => 20.1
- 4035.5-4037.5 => 19.7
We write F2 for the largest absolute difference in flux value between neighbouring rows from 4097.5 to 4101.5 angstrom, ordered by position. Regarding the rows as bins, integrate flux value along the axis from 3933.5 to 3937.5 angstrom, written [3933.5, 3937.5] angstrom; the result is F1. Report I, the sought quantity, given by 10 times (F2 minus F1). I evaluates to -861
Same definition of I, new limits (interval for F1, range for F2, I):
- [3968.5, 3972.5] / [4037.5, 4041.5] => -748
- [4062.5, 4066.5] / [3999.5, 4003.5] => -754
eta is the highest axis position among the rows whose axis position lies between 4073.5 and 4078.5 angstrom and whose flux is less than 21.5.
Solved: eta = 4077 angstrom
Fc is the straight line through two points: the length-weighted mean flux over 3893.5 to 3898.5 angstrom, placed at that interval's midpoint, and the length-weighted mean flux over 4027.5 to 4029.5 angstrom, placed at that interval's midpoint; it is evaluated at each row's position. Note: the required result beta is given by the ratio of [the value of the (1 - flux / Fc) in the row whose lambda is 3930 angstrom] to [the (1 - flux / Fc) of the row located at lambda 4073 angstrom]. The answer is 1.6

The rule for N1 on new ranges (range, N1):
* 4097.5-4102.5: 105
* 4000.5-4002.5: 41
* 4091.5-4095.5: 87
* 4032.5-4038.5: 109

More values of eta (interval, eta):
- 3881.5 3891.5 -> 3891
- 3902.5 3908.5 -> 3908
